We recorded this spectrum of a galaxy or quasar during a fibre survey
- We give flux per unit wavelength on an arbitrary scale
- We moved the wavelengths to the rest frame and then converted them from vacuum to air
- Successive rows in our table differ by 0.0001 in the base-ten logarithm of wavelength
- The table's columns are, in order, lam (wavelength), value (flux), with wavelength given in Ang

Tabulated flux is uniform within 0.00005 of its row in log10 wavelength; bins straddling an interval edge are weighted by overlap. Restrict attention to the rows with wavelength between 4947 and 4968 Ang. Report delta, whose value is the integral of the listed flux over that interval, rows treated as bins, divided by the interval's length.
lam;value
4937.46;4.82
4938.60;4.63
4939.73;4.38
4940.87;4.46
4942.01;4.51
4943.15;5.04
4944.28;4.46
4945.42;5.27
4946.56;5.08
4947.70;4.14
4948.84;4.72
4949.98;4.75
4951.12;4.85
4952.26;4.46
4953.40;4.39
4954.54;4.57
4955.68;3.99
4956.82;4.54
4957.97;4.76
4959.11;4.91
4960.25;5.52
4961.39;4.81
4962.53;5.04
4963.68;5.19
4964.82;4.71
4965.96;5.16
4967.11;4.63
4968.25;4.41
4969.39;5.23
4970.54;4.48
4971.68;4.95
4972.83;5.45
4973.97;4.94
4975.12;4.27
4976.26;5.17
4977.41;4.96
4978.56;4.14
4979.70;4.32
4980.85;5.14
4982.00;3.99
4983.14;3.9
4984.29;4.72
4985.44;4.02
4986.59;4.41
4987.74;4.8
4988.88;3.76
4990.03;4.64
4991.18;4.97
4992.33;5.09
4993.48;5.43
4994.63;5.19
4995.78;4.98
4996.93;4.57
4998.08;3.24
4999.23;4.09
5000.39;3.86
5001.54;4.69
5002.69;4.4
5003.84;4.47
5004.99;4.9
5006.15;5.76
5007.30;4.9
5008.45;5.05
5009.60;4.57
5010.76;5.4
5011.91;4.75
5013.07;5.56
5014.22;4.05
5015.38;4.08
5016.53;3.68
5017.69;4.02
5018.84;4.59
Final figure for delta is 4.73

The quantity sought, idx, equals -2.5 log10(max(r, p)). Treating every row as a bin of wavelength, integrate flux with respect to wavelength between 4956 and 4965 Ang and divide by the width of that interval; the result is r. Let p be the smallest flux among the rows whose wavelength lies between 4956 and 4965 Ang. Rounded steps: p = 4.54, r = 4.92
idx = -1.73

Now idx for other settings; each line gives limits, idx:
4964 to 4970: -1.71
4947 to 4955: -1.65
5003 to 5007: -1.75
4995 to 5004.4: -1.59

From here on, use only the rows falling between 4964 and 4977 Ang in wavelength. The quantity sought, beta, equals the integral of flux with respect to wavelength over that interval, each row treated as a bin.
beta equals 63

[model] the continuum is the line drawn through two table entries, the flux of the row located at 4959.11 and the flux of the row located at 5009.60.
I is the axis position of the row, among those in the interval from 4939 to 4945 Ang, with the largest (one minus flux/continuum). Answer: 4939.73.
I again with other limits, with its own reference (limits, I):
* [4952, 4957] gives 4955.68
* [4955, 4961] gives 4955.68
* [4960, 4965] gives 4964.82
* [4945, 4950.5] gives 4947.70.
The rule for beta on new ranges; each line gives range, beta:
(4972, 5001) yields 132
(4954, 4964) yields 48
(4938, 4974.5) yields 174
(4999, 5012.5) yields 64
